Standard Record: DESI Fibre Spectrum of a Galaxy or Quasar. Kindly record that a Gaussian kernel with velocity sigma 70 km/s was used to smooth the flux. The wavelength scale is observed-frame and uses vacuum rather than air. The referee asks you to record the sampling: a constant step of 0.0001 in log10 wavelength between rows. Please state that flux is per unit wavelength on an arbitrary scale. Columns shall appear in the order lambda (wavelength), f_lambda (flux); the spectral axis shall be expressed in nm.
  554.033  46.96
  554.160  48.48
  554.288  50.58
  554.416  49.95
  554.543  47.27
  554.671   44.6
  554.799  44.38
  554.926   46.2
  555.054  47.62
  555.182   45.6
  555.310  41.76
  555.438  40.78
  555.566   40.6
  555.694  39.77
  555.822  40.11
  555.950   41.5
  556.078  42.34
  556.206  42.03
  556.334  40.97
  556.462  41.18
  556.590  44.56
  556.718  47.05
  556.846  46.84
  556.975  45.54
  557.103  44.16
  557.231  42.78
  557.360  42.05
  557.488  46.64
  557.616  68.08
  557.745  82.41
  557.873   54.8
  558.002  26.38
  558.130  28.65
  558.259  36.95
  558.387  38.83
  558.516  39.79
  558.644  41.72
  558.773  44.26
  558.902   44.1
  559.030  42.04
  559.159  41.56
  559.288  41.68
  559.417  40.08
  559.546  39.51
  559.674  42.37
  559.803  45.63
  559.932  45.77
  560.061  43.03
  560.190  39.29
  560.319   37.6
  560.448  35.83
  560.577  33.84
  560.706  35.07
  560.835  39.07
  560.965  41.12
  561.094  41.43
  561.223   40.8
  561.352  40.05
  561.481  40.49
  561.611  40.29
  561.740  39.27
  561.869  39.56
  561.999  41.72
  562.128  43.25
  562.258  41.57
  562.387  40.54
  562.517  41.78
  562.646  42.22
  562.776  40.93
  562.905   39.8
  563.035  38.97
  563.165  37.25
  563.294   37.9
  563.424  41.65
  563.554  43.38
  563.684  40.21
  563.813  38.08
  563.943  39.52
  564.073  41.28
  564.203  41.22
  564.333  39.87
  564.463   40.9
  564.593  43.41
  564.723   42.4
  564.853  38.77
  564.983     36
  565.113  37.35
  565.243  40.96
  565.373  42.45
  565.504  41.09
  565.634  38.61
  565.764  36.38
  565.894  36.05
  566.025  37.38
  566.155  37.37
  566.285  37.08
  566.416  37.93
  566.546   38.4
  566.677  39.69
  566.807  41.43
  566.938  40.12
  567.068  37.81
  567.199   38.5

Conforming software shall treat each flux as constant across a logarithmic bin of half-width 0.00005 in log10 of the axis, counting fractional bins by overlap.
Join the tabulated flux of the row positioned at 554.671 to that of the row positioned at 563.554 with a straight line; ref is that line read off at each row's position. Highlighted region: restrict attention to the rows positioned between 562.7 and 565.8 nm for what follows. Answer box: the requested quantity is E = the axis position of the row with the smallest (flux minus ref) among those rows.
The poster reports 564.983 nm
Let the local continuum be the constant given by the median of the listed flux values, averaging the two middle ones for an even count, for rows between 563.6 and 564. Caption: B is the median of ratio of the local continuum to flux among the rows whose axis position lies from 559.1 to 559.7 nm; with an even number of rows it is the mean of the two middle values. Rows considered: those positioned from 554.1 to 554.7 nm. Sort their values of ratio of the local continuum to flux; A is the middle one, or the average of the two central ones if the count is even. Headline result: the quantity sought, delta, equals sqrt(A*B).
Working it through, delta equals 0.88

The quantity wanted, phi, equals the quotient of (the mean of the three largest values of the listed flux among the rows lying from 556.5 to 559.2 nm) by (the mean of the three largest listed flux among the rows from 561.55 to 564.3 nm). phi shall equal 1.59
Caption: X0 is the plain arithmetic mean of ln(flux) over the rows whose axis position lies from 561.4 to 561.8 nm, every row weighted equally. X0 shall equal 3.69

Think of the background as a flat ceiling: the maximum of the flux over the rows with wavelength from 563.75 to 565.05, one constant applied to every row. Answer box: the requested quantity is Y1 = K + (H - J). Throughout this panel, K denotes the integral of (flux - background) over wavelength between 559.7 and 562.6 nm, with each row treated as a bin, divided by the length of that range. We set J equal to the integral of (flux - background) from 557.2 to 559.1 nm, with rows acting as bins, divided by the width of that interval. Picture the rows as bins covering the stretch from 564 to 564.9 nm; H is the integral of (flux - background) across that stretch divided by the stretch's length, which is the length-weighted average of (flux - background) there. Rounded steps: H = -2.3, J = 1.9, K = -3.1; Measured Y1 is -7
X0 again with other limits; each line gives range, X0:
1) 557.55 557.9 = 4.21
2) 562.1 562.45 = 3.73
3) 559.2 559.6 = 3.70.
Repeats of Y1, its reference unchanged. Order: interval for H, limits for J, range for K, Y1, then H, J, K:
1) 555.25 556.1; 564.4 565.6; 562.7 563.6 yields -3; -2.5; -3.1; -3.5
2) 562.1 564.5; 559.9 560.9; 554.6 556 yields 2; -2.9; -5.0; -0.4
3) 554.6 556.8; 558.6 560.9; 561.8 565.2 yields -1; -0.4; -2.7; -3.0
